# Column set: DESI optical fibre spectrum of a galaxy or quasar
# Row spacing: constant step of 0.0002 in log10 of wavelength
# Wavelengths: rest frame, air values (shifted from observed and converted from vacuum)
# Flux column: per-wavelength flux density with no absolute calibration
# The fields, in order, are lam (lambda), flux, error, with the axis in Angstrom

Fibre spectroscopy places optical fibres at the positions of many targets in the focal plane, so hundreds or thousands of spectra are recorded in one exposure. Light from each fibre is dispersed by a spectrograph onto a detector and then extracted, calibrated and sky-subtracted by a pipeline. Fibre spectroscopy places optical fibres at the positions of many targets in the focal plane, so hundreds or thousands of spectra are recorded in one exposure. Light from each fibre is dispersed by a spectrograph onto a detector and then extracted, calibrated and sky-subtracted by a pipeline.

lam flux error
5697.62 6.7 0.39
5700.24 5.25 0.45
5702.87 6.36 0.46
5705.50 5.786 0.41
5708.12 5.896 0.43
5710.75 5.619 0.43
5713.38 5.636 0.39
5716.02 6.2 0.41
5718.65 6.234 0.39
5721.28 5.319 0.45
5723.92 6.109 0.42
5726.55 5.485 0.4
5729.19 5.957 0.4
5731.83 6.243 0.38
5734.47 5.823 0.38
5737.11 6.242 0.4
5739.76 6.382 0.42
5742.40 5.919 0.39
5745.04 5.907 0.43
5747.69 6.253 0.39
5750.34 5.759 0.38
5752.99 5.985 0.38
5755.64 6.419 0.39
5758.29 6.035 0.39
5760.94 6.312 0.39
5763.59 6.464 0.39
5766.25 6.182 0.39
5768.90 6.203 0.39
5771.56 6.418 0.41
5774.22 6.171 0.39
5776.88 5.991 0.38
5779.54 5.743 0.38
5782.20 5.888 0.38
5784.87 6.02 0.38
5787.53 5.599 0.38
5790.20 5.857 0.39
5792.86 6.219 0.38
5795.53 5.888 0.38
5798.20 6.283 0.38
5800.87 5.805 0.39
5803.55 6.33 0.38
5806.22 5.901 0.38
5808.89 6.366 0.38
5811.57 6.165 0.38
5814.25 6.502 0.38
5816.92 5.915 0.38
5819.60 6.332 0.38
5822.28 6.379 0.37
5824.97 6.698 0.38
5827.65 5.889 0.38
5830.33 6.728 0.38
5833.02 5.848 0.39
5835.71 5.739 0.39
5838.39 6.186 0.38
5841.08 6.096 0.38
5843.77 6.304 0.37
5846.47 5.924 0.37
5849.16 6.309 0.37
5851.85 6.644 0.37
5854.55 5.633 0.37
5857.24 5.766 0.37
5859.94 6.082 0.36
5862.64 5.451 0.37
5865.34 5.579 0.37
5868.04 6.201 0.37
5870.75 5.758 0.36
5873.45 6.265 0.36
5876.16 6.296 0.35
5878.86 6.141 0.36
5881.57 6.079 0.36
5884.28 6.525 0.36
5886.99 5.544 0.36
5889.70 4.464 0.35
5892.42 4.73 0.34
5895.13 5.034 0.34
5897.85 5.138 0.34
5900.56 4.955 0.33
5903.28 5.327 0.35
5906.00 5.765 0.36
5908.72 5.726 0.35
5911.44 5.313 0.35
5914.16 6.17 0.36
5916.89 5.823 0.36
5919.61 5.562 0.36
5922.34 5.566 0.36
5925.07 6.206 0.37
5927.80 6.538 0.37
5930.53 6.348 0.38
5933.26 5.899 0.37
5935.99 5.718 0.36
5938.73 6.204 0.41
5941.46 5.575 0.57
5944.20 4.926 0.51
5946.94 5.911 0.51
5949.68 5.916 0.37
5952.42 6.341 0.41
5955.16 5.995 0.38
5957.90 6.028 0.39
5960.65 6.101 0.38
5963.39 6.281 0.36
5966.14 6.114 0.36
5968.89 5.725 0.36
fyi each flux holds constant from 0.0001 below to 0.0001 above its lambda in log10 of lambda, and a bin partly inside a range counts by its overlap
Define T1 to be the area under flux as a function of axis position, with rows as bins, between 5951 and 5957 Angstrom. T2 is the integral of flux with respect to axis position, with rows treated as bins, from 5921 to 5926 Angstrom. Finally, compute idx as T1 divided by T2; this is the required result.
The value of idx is 1.26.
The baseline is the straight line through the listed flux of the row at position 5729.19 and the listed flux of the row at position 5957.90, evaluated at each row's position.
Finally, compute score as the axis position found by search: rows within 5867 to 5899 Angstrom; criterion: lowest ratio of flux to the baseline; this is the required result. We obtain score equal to 5889.70 Angstrom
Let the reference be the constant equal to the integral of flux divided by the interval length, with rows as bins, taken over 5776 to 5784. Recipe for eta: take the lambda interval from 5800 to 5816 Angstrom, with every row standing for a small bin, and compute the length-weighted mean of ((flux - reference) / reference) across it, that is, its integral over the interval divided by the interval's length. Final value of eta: 0.05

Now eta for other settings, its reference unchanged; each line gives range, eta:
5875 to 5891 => -0.01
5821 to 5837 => 0.06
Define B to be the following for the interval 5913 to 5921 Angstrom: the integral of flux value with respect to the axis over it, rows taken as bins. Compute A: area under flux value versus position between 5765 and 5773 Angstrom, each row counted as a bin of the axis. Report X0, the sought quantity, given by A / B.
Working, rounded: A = 50.1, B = 46.7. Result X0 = 1.07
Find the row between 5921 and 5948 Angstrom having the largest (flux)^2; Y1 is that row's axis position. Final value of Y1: 5927.80 Angstrom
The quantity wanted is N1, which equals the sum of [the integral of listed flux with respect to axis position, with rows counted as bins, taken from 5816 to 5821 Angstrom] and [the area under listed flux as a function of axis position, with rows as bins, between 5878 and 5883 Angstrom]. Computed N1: 61.3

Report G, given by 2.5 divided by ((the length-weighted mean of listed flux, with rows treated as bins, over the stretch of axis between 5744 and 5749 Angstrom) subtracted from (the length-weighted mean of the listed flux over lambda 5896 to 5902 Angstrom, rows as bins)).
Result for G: -2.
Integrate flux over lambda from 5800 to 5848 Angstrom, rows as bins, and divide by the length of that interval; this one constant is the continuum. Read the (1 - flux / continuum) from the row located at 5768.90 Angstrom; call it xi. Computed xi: 0.00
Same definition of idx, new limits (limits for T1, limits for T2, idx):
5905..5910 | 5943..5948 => 1.06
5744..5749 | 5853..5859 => 0.88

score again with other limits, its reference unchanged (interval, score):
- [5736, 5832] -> 5787.53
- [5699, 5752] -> 5700.24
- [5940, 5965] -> 5944.20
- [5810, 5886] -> 5862.64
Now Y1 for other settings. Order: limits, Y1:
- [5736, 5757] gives 5755.64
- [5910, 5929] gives 5927.80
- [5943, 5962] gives 5952.42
